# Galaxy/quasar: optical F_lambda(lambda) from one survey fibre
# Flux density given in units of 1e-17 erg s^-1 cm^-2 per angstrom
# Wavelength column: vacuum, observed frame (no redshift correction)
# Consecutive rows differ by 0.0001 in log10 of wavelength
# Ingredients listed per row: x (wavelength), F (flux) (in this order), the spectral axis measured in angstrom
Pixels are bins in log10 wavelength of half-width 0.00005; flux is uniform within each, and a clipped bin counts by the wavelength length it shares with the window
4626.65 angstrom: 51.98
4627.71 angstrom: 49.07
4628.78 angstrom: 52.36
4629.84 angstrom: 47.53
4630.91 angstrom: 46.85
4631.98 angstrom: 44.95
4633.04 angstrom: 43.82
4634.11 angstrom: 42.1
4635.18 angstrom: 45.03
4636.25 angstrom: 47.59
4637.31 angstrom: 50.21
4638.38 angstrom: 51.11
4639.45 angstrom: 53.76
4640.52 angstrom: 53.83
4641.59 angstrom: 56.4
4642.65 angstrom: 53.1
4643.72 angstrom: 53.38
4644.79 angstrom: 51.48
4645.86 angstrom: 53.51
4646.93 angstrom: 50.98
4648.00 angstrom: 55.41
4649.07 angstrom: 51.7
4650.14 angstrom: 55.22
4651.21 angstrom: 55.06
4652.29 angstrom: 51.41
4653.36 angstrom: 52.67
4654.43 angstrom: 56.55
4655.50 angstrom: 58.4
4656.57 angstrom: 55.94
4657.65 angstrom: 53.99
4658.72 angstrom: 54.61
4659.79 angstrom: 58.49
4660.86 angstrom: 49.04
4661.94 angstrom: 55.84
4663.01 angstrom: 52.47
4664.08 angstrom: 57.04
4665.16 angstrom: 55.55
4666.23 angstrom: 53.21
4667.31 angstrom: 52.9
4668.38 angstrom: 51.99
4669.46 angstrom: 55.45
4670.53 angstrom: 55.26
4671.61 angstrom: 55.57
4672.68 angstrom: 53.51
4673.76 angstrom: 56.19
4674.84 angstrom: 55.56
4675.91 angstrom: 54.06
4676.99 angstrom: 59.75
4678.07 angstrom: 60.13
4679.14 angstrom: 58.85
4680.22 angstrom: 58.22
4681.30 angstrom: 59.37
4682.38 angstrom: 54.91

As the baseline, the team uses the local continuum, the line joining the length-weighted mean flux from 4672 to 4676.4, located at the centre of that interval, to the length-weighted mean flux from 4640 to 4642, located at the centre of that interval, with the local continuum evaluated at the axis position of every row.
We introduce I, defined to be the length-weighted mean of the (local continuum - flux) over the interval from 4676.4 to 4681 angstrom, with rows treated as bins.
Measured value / -4.3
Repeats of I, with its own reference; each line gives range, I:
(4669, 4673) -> -0.1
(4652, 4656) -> 0.0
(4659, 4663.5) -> 0.9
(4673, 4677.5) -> -1.3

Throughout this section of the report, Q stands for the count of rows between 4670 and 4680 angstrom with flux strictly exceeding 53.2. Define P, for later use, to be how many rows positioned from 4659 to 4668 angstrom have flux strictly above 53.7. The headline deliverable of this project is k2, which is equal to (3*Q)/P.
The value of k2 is 7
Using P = 4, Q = 9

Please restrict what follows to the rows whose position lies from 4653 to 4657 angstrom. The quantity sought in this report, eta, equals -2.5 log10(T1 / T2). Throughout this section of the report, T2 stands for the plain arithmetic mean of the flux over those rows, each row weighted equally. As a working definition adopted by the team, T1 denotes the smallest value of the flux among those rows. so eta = 0.06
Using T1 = 52.67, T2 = 55.9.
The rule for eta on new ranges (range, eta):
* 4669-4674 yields 0.03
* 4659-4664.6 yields 0.12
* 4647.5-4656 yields 0.06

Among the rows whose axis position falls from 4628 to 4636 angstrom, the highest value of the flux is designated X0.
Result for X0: 52.36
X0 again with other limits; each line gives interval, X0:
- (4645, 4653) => 55.41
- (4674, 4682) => 60.13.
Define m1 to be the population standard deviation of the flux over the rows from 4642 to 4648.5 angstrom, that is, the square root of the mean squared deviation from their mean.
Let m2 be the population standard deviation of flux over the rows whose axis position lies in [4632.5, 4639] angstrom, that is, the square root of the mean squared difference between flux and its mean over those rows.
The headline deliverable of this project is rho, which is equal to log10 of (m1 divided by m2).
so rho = -0.4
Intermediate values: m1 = 1.45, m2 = 3.29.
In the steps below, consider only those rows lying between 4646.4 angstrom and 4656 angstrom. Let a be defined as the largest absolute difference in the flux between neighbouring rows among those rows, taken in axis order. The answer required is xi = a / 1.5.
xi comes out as 3.0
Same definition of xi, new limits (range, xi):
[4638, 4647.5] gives 2.2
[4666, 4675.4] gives 2.3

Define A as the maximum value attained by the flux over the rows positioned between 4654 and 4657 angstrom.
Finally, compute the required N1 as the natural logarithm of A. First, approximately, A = 58.4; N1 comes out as 4.07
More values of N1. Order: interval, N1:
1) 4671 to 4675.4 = 4.03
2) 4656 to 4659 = 4.02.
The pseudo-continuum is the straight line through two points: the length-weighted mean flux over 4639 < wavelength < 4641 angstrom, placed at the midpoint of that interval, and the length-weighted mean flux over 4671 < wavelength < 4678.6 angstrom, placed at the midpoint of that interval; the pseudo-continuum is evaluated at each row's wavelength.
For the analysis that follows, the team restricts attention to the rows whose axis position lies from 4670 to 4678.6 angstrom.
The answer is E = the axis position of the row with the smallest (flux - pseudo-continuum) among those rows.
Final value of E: 4672.68 angstrom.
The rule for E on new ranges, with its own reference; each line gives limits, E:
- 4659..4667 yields 4660.86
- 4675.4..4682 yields 4675.91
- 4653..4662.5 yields 4660.86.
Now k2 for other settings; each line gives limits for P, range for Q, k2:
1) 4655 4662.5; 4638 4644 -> 2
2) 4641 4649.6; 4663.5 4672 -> 9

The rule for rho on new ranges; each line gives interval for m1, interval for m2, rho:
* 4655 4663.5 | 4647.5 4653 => 0.2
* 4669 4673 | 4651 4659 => -0.4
